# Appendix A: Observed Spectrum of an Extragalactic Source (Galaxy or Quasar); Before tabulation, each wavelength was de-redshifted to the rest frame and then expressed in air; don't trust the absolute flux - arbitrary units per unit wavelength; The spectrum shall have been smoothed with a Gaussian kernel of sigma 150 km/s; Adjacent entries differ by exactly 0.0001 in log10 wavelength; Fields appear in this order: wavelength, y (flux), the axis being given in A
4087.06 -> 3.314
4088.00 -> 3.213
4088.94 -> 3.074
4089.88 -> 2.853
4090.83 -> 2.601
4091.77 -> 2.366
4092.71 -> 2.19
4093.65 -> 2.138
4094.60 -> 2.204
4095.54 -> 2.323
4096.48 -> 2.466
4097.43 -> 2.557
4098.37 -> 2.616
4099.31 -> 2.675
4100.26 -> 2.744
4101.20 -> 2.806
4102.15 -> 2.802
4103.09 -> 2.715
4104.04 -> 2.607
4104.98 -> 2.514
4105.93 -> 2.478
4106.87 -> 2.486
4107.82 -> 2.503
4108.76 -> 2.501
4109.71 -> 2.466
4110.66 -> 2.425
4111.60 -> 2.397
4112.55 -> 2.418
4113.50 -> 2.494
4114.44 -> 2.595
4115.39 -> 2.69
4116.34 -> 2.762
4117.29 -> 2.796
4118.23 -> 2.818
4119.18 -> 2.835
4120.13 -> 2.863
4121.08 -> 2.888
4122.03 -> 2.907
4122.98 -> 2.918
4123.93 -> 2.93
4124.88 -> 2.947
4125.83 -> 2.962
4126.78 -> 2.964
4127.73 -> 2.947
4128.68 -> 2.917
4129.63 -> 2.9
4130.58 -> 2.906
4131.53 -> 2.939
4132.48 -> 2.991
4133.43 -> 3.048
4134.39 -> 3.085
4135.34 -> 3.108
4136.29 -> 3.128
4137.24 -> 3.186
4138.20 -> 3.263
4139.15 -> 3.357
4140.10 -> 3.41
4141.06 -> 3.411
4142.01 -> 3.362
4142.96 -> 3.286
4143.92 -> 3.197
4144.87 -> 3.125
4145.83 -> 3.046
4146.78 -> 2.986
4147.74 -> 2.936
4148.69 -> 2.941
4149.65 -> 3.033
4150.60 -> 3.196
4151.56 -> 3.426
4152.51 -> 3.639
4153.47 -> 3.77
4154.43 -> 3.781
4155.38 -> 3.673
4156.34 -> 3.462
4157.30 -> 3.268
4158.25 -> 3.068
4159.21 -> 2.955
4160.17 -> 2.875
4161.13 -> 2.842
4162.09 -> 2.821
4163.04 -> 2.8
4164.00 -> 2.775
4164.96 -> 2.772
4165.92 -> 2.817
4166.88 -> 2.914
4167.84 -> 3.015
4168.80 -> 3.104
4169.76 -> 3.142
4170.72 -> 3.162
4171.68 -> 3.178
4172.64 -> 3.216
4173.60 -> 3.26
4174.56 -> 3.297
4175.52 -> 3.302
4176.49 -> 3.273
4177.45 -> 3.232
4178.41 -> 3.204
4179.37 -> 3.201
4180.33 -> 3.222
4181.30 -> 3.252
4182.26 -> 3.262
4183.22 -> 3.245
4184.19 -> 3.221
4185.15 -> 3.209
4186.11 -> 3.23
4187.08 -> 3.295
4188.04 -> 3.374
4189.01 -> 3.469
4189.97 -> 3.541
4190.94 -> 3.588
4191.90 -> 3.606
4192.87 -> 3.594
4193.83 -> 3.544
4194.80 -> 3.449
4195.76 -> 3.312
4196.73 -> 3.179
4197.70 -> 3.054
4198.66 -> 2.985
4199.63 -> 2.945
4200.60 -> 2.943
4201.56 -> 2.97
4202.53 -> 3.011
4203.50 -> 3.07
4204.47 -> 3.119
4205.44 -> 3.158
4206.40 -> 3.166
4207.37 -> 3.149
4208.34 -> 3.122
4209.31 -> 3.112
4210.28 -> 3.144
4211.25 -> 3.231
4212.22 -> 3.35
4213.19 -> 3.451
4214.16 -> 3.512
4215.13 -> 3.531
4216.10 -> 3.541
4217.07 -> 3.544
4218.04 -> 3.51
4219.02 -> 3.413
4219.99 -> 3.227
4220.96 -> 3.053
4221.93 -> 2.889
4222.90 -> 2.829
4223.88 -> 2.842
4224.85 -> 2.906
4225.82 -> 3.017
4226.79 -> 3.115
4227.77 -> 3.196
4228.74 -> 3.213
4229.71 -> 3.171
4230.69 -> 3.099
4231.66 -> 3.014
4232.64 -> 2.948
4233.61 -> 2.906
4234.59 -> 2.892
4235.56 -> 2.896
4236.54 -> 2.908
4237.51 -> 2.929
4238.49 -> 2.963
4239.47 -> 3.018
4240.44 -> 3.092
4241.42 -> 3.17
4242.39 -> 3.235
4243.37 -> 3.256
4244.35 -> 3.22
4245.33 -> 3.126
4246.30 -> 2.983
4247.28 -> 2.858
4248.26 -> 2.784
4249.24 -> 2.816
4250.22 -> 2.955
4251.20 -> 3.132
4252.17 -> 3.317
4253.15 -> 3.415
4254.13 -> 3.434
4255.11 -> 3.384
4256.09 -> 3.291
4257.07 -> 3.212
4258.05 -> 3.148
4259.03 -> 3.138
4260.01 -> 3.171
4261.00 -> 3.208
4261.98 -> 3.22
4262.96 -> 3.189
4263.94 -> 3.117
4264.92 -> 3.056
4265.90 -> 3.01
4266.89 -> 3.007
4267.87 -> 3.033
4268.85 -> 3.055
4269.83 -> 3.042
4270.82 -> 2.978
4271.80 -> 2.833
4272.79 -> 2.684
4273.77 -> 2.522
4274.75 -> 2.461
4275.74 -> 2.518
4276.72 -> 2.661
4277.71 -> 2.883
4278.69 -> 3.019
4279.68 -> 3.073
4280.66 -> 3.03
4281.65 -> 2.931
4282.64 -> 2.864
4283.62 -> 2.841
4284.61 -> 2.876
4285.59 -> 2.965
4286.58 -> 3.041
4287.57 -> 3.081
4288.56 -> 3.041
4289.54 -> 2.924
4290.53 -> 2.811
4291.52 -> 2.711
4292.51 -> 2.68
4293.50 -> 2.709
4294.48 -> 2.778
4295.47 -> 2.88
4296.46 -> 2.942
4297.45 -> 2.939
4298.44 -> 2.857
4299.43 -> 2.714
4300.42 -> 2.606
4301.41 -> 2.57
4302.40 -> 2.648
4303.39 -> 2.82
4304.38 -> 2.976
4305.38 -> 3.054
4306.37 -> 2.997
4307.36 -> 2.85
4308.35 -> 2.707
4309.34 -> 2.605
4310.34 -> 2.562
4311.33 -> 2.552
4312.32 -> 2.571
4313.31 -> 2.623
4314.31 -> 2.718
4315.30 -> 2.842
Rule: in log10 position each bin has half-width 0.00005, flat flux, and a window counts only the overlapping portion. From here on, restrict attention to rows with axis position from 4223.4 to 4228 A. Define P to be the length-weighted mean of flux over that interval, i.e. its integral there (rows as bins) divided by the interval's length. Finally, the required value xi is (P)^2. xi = 9.0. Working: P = 3.0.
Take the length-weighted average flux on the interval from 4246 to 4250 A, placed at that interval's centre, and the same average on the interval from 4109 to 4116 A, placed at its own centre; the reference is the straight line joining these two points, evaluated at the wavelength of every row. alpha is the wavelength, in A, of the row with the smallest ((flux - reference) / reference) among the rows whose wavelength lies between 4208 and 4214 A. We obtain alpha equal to 4209.31 A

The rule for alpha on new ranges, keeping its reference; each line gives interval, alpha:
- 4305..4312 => 4311.33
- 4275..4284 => 4275.74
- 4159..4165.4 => 4164.96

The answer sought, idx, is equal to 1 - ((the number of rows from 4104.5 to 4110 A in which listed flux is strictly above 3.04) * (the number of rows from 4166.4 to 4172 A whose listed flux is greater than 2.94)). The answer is 1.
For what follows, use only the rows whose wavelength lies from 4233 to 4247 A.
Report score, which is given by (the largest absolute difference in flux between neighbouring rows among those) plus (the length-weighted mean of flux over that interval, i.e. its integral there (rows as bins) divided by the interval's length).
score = 3.18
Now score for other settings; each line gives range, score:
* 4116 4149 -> 3.13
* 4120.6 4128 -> 2.95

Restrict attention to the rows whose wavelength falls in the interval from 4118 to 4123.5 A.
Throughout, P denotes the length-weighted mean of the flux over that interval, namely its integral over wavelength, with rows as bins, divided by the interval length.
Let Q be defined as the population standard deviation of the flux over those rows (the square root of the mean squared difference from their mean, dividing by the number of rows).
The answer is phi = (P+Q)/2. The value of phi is 1.45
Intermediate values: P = 2.9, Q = 0.04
